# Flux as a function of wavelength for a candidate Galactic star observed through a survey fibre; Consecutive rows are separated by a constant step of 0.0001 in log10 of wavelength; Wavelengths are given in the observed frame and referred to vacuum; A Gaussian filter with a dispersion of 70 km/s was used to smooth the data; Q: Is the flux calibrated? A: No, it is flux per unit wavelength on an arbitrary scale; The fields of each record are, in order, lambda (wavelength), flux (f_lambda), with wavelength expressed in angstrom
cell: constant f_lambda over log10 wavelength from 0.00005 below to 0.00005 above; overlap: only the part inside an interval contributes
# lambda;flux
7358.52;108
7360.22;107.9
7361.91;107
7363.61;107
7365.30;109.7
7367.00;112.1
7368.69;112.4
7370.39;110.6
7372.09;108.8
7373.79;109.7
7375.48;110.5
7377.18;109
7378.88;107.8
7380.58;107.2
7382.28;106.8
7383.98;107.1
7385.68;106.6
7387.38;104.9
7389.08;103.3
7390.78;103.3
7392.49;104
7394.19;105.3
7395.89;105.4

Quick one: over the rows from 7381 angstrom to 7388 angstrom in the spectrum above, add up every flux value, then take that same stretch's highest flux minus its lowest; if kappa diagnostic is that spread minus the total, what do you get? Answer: -423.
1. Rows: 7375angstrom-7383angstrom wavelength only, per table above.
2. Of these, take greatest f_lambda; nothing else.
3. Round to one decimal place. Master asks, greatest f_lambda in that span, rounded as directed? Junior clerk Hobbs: 110.5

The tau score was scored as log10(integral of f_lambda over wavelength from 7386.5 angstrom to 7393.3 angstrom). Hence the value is 2.849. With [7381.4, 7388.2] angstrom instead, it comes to 2.859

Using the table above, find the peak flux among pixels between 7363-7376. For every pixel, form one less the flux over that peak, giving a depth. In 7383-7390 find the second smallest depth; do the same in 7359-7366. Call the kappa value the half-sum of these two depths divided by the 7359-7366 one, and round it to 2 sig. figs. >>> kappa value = 1.1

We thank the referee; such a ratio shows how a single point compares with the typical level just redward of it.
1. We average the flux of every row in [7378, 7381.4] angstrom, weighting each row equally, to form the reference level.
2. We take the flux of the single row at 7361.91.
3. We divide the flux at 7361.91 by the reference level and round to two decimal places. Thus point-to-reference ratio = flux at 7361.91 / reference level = 1.00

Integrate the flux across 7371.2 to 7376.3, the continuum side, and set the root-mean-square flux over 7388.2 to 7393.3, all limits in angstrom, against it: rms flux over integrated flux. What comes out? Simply 0.185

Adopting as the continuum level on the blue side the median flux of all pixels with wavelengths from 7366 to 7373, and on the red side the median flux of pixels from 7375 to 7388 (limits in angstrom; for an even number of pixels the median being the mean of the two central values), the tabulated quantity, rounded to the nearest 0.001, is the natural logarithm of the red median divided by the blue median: -0.038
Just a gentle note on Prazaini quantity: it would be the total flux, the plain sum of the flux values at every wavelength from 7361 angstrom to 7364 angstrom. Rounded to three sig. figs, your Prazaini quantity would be 214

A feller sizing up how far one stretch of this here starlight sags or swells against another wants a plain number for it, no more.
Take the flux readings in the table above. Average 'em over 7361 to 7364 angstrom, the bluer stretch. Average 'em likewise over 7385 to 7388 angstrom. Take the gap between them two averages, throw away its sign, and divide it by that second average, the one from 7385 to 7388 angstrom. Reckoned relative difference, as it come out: 0.012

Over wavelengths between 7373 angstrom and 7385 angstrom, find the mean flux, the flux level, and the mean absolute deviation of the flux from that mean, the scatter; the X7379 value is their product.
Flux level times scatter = 133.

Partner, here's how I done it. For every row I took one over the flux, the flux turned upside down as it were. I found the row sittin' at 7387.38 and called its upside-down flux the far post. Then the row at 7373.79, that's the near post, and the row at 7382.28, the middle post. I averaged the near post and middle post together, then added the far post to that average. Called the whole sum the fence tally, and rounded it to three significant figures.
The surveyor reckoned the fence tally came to 0.0188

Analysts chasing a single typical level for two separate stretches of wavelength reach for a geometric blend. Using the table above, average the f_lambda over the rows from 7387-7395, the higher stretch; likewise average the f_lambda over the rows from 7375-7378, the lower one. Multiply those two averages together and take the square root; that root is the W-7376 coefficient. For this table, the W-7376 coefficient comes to 107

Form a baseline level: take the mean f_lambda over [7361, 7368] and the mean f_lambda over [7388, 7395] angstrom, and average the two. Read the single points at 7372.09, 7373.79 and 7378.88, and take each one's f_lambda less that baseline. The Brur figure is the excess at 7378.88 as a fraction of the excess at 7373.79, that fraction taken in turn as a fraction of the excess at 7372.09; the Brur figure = 0.18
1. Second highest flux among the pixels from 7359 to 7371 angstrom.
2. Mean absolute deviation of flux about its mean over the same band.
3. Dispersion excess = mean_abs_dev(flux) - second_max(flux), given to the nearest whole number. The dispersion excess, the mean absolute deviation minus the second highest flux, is -110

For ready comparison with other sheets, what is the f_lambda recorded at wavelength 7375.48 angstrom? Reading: 110.5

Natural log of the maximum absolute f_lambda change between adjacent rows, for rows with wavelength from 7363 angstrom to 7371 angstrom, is 0.99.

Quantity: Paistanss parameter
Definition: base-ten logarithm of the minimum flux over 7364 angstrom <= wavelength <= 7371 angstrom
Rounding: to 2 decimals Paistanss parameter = 2.04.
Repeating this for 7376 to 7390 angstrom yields 2.01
